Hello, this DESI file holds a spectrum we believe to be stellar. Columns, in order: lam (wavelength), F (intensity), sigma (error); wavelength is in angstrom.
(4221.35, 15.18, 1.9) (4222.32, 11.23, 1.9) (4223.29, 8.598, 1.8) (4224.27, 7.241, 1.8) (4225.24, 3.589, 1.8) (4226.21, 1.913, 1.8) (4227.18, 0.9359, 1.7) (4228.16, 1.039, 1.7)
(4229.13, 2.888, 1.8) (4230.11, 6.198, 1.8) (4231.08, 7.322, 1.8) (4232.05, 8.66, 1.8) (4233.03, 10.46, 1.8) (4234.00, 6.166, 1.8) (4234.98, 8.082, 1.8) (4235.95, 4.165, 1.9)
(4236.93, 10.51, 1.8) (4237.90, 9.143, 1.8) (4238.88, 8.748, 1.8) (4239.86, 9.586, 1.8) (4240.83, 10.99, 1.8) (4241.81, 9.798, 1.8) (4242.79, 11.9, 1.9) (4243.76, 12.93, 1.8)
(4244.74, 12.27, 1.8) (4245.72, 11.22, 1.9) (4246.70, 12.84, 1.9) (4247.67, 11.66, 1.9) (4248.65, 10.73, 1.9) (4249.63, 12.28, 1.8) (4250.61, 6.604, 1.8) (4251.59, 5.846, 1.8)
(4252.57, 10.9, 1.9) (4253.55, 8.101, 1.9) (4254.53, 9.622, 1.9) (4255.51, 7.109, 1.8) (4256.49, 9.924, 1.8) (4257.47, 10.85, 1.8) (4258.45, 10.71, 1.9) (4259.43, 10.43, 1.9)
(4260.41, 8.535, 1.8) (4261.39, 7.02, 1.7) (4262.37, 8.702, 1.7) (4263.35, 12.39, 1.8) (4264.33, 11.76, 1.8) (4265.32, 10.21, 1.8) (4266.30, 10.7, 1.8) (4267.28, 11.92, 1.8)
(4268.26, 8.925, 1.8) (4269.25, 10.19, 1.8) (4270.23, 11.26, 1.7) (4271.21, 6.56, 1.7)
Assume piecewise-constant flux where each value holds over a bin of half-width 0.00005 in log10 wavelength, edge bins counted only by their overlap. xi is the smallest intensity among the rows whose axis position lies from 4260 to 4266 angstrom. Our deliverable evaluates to 7.02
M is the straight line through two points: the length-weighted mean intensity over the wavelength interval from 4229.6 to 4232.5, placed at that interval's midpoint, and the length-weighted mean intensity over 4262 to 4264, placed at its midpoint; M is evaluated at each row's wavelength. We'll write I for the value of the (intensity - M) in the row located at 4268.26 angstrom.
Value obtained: -2.4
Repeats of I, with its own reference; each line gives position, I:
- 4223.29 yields 2.1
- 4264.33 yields 0.8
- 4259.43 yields 0.0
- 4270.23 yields -0.3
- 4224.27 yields 0.6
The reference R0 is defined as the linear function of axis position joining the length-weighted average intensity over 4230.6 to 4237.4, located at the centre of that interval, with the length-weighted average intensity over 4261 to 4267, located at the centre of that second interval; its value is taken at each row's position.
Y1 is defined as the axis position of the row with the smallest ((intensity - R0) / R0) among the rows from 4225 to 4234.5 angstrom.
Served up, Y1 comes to 4227.18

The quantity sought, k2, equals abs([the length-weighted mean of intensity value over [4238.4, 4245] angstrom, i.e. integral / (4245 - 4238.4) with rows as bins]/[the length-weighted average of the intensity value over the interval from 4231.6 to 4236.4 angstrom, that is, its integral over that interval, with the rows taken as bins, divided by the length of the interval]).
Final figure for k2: 1.4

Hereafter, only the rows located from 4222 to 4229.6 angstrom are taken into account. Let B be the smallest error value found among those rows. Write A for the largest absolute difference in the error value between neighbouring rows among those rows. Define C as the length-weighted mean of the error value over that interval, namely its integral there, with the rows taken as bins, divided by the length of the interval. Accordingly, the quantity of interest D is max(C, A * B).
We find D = 1.79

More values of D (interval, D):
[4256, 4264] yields 1.80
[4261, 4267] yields 1.77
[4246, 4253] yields 1.86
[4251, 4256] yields 1.86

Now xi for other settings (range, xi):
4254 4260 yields 7.109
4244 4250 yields 10.73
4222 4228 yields 0.9359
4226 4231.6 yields 0.9359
